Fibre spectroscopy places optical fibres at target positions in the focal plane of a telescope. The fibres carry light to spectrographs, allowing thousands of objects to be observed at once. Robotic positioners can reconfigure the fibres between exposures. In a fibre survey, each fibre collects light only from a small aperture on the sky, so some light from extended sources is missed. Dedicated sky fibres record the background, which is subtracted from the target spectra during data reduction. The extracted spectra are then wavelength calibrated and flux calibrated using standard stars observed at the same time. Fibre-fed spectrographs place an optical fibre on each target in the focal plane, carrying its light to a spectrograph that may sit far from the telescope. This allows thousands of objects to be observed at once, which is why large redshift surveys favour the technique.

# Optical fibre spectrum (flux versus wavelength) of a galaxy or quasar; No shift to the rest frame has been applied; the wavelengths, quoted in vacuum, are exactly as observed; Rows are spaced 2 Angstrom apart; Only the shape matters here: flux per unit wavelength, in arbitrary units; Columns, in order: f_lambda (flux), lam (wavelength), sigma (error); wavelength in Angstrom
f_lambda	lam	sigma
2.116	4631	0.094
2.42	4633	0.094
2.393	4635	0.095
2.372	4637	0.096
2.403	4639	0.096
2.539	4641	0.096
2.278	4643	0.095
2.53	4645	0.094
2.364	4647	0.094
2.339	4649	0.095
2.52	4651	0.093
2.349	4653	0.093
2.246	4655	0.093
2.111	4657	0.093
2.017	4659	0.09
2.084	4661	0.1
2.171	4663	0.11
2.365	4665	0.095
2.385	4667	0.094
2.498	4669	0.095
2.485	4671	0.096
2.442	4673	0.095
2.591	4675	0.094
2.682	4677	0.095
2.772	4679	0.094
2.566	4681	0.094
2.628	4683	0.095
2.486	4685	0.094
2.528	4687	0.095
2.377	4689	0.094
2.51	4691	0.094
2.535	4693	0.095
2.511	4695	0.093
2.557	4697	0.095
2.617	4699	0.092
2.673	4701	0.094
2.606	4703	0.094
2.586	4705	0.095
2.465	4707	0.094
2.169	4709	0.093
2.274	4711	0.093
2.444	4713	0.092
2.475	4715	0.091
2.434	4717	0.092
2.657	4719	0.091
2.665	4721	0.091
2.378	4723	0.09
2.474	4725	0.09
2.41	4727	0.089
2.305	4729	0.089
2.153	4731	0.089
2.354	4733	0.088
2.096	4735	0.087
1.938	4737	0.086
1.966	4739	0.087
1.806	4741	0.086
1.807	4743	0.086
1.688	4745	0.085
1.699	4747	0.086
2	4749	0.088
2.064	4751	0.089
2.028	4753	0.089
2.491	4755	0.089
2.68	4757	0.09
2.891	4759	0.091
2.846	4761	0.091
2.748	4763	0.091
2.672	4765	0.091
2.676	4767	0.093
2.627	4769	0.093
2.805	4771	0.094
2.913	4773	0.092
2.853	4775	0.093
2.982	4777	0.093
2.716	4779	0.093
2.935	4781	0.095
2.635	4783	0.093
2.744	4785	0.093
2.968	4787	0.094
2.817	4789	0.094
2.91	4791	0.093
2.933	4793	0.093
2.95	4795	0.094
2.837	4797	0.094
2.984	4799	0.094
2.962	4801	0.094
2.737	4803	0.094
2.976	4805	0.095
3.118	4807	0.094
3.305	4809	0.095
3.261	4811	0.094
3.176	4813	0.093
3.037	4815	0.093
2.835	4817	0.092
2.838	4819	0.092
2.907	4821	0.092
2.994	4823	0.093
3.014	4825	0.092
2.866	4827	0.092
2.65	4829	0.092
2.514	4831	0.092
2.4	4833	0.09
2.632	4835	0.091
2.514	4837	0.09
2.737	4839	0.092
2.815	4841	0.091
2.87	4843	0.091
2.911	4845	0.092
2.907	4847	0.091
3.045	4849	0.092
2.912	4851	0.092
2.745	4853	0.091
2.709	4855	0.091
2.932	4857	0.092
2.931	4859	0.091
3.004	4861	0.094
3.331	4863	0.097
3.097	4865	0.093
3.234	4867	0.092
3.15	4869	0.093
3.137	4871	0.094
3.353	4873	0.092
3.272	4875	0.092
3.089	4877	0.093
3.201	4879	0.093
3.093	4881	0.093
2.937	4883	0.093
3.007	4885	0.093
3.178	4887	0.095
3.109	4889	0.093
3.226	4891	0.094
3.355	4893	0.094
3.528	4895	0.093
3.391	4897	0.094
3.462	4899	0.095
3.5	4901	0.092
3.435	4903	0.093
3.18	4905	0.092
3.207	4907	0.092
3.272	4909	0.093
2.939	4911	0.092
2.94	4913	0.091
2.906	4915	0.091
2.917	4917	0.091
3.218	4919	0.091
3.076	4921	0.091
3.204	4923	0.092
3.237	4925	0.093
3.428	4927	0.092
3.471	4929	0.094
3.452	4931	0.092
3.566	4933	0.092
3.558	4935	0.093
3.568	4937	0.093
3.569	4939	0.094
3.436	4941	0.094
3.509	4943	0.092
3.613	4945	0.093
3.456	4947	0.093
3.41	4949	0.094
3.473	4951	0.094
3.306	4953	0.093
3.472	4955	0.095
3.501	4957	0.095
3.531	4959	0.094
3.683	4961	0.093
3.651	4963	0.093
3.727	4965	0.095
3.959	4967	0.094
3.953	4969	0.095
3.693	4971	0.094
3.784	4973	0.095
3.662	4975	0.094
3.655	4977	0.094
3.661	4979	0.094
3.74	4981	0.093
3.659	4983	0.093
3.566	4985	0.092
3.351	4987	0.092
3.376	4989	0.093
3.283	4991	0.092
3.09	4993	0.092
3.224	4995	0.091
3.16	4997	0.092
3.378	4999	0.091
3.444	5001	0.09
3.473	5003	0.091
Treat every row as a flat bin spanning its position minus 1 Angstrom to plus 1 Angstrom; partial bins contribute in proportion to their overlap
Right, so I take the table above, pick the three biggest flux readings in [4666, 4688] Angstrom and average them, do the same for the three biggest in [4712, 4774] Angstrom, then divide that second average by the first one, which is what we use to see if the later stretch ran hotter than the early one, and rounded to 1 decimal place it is 1.1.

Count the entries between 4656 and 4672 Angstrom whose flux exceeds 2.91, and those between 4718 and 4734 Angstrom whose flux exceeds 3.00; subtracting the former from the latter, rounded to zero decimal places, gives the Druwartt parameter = 0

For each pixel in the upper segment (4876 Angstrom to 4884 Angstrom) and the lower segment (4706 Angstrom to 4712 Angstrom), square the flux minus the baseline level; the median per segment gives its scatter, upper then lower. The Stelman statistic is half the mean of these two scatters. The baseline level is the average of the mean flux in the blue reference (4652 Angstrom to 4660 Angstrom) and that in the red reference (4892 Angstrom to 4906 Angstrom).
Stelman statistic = 0.090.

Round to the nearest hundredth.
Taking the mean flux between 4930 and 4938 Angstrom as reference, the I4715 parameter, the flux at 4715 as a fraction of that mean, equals 0.70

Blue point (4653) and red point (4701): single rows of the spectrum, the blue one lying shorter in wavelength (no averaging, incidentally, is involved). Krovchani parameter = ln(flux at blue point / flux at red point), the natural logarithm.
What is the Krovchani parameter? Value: -0.13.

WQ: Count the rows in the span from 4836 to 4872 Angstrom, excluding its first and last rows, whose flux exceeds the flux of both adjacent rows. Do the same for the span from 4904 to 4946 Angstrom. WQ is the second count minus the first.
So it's 1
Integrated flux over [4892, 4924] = 103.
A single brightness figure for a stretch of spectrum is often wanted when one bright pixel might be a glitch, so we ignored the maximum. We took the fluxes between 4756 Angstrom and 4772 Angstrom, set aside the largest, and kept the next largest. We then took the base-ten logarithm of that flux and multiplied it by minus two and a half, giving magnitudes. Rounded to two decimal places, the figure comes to -1.14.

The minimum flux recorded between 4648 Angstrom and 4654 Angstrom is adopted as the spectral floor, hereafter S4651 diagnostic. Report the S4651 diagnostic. 2.339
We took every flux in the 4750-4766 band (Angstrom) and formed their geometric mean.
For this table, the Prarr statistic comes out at 2.53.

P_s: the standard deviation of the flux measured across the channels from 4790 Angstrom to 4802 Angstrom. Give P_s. 0.05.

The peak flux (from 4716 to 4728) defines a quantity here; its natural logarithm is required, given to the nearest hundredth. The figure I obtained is 0.98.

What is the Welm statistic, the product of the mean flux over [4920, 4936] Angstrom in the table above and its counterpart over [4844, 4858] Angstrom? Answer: 9.7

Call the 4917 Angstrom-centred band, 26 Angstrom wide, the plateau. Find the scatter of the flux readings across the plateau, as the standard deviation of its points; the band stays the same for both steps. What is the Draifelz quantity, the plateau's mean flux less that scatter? 2.97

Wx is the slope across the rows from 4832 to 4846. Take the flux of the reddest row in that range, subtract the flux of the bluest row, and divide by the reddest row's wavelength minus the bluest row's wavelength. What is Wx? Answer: 0.043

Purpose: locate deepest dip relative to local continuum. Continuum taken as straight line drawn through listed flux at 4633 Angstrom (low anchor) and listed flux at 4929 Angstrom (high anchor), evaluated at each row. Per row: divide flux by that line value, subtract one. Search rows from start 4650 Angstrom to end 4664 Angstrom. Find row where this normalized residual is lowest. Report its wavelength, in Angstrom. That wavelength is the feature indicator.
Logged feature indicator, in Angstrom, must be 4659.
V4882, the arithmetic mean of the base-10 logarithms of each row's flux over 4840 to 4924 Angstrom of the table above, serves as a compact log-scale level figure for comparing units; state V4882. 0.49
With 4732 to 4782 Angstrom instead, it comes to 0.37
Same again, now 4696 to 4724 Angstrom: 0.40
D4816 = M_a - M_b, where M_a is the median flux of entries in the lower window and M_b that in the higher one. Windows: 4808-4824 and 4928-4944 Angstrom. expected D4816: -0.52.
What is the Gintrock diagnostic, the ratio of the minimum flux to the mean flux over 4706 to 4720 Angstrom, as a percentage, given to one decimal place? 89.7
